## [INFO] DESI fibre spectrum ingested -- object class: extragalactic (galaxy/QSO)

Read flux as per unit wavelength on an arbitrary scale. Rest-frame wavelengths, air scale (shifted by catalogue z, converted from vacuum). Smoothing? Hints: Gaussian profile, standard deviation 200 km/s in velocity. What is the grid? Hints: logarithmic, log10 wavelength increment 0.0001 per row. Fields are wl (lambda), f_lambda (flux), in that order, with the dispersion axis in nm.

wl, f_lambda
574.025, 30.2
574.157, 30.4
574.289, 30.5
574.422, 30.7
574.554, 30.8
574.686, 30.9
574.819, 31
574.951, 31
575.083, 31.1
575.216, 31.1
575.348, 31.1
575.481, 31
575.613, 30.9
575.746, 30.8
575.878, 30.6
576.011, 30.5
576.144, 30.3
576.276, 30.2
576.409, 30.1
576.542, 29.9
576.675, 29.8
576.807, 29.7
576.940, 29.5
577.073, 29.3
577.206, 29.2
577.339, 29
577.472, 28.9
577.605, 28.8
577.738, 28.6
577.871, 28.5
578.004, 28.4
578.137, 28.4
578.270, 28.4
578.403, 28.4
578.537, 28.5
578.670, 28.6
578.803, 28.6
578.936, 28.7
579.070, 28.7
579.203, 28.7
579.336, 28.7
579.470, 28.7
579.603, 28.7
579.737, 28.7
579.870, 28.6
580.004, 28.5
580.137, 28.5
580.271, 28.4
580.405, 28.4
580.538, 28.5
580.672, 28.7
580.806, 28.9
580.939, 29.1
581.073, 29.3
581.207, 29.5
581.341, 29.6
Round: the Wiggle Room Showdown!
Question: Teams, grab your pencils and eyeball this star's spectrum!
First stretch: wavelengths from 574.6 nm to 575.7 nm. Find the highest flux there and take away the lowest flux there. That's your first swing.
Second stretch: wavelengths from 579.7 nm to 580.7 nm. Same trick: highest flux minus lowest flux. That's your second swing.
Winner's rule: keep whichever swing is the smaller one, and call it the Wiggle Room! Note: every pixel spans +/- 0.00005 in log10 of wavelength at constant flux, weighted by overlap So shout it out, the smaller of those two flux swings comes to 0.20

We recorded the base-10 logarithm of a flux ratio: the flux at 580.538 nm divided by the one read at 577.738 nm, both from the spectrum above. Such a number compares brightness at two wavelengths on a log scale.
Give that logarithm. -0.002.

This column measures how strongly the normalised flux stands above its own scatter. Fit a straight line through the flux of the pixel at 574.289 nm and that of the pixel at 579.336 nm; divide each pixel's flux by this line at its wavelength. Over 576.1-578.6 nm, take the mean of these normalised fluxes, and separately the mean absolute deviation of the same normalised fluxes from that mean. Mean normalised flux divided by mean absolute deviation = 79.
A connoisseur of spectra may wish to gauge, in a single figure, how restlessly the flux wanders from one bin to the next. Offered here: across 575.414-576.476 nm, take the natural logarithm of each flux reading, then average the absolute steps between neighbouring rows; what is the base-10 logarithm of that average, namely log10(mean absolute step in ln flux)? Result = -2.4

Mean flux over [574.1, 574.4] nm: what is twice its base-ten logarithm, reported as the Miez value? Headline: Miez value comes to 2.97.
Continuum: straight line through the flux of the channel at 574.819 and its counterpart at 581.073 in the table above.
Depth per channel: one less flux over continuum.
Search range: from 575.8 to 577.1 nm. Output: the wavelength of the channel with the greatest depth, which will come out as 577.073 nm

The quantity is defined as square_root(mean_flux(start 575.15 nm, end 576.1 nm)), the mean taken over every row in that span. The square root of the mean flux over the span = 5.55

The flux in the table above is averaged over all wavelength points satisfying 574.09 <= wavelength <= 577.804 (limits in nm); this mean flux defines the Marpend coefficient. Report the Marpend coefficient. 30.2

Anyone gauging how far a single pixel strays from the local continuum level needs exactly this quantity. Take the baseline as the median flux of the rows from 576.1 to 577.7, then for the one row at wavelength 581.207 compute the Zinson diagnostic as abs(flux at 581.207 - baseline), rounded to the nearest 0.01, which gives 0.10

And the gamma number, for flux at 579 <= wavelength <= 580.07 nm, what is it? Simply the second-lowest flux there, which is 28.6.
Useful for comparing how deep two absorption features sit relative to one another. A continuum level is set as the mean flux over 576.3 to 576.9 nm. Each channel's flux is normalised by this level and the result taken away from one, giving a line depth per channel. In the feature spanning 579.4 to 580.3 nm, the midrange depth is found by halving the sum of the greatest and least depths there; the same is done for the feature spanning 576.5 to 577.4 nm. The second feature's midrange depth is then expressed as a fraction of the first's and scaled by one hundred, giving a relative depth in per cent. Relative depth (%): 32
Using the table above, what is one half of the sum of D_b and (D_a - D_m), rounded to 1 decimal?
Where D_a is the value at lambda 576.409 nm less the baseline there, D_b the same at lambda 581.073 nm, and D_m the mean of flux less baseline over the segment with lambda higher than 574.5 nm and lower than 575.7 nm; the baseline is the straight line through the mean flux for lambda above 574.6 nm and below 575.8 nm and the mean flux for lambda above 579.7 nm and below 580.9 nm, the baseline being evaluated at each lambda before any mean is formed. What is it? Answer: 0.4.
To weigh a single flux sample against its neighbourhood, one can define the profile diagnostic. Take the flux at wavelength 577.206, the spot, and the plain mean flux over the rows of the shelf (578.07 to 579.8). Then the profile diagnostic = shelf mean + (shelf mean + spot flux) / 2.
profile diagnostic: 57.5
